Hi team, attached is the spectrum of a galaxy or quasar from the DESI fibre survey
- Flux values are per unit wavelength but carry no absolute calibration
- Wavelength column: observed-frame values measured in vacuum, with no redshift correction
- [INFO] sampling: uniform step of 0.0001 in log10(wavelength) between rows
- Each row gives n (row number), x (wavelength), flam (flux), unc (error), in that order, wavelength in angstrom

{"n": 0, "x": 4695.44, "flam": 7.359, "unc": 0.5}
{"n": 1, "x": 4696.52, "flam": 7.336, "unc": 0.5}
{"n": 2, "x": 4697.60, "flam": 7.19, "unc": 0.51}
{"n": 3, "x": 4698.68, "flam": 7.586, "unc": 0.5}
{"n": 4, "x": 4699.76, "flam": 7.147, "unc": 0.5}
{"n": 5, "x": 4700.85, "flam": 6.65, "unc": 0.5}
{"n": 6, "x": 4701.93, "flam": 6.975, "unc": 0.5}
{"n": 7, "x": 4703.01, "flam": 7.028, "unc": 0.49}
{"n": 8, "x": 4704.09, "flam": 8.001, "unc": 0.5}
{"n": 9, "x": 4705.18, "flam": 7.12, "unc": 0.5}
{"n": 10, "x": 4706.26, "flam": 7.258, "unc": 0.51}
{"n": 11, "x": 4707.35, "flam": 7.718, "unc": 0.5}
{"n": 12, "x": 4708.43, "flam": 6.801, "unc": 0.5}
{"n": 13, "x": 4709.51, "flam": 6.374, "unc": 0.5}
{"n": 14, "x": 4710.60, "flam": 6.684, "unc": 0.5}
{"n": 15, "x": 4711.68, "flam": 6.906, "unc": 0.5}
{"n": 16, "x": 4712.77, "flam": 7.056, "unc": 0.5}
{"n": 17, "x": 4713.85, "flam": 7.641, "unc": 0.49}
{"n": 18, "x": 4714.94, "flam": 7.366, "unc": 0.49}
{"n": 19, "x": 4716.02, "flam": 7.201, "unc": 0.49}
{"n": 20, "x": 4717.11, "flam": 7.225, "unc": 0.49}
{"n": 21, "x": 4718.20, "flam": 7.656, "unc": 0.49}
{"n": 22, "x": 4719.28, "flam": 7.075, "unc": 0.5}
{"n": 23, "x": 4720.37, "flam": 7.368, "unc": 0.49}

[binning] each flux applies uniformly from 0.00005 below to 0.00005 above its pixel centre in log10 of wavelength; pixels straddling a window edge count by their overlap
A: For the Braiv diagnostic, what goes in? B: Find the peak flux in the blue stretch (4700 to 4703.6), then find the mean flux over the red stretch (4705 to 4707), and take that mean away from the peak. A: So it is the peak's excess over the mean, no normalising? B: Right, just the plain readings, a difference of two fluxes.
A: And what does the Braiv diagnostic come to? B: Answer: -0.2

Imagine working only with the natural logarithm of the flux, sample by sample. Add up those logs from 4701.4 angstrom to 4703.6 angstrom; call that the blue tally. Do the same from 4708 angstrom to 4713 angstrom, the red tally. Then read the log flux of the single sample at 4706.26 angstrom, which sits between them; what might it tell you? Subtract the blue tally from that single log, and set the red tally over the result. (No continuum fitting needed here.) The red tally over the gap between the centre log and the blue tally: -5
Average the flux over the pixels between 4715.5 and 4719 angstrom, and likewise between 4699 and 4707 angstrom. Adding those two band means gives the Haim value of 14.5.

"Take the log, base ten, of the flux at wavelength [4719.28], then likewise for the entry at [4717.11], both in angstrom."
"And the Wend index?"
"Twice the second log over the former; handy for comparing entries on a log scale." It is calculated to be 2.02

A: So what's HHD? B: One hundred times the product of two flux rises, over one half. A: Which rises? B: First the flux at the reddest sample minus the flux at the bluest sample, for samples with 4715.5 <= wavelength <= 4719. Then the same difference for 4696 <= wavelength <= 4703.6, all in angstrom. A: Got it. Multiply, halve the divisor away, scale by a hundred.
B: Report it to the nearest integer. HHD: -28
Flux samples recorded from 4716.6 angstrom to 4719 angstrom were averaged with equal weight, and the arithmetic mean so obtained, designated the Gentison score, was 7.4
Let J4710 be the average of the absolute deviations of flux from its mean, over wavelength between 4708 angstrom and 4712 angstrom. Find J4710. 0.16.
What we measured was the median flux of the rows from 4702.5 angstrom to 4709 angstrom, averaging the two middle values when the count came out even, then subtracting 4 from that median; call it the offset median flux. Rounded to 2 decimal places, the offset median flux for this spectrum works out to 3.19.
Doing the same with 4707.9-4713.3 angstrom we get 2.80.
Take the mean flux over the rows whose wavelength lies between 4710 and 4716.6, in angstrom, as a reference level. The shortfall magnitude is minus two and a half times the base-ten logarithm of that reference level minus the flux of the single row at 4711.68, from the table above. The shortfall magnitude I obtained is 1.6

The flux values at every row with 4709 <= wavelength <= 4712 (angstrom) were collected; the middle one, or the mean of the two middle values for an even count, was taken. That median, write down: 6.68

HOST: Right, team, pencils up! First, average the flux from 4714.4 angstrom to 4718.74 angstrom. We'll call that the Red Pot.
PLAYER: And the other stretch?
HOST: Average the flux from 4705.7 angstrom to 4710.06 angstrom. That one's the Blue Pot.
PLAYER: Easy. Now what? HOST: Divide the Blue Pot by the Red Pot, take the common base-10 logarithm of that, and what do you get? -0.020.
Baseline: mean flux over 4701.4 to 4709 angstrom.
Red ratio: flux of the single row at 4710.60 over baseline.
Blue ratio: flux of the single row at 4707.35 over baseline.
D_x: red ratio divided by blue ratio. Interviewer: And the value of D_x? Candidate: 0.87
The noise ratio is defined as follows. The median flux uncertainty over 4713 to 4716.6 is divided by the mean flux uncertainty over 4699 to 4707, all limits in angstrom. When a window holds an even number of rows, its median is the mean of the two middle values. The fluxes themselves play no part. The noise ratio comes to 0.98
